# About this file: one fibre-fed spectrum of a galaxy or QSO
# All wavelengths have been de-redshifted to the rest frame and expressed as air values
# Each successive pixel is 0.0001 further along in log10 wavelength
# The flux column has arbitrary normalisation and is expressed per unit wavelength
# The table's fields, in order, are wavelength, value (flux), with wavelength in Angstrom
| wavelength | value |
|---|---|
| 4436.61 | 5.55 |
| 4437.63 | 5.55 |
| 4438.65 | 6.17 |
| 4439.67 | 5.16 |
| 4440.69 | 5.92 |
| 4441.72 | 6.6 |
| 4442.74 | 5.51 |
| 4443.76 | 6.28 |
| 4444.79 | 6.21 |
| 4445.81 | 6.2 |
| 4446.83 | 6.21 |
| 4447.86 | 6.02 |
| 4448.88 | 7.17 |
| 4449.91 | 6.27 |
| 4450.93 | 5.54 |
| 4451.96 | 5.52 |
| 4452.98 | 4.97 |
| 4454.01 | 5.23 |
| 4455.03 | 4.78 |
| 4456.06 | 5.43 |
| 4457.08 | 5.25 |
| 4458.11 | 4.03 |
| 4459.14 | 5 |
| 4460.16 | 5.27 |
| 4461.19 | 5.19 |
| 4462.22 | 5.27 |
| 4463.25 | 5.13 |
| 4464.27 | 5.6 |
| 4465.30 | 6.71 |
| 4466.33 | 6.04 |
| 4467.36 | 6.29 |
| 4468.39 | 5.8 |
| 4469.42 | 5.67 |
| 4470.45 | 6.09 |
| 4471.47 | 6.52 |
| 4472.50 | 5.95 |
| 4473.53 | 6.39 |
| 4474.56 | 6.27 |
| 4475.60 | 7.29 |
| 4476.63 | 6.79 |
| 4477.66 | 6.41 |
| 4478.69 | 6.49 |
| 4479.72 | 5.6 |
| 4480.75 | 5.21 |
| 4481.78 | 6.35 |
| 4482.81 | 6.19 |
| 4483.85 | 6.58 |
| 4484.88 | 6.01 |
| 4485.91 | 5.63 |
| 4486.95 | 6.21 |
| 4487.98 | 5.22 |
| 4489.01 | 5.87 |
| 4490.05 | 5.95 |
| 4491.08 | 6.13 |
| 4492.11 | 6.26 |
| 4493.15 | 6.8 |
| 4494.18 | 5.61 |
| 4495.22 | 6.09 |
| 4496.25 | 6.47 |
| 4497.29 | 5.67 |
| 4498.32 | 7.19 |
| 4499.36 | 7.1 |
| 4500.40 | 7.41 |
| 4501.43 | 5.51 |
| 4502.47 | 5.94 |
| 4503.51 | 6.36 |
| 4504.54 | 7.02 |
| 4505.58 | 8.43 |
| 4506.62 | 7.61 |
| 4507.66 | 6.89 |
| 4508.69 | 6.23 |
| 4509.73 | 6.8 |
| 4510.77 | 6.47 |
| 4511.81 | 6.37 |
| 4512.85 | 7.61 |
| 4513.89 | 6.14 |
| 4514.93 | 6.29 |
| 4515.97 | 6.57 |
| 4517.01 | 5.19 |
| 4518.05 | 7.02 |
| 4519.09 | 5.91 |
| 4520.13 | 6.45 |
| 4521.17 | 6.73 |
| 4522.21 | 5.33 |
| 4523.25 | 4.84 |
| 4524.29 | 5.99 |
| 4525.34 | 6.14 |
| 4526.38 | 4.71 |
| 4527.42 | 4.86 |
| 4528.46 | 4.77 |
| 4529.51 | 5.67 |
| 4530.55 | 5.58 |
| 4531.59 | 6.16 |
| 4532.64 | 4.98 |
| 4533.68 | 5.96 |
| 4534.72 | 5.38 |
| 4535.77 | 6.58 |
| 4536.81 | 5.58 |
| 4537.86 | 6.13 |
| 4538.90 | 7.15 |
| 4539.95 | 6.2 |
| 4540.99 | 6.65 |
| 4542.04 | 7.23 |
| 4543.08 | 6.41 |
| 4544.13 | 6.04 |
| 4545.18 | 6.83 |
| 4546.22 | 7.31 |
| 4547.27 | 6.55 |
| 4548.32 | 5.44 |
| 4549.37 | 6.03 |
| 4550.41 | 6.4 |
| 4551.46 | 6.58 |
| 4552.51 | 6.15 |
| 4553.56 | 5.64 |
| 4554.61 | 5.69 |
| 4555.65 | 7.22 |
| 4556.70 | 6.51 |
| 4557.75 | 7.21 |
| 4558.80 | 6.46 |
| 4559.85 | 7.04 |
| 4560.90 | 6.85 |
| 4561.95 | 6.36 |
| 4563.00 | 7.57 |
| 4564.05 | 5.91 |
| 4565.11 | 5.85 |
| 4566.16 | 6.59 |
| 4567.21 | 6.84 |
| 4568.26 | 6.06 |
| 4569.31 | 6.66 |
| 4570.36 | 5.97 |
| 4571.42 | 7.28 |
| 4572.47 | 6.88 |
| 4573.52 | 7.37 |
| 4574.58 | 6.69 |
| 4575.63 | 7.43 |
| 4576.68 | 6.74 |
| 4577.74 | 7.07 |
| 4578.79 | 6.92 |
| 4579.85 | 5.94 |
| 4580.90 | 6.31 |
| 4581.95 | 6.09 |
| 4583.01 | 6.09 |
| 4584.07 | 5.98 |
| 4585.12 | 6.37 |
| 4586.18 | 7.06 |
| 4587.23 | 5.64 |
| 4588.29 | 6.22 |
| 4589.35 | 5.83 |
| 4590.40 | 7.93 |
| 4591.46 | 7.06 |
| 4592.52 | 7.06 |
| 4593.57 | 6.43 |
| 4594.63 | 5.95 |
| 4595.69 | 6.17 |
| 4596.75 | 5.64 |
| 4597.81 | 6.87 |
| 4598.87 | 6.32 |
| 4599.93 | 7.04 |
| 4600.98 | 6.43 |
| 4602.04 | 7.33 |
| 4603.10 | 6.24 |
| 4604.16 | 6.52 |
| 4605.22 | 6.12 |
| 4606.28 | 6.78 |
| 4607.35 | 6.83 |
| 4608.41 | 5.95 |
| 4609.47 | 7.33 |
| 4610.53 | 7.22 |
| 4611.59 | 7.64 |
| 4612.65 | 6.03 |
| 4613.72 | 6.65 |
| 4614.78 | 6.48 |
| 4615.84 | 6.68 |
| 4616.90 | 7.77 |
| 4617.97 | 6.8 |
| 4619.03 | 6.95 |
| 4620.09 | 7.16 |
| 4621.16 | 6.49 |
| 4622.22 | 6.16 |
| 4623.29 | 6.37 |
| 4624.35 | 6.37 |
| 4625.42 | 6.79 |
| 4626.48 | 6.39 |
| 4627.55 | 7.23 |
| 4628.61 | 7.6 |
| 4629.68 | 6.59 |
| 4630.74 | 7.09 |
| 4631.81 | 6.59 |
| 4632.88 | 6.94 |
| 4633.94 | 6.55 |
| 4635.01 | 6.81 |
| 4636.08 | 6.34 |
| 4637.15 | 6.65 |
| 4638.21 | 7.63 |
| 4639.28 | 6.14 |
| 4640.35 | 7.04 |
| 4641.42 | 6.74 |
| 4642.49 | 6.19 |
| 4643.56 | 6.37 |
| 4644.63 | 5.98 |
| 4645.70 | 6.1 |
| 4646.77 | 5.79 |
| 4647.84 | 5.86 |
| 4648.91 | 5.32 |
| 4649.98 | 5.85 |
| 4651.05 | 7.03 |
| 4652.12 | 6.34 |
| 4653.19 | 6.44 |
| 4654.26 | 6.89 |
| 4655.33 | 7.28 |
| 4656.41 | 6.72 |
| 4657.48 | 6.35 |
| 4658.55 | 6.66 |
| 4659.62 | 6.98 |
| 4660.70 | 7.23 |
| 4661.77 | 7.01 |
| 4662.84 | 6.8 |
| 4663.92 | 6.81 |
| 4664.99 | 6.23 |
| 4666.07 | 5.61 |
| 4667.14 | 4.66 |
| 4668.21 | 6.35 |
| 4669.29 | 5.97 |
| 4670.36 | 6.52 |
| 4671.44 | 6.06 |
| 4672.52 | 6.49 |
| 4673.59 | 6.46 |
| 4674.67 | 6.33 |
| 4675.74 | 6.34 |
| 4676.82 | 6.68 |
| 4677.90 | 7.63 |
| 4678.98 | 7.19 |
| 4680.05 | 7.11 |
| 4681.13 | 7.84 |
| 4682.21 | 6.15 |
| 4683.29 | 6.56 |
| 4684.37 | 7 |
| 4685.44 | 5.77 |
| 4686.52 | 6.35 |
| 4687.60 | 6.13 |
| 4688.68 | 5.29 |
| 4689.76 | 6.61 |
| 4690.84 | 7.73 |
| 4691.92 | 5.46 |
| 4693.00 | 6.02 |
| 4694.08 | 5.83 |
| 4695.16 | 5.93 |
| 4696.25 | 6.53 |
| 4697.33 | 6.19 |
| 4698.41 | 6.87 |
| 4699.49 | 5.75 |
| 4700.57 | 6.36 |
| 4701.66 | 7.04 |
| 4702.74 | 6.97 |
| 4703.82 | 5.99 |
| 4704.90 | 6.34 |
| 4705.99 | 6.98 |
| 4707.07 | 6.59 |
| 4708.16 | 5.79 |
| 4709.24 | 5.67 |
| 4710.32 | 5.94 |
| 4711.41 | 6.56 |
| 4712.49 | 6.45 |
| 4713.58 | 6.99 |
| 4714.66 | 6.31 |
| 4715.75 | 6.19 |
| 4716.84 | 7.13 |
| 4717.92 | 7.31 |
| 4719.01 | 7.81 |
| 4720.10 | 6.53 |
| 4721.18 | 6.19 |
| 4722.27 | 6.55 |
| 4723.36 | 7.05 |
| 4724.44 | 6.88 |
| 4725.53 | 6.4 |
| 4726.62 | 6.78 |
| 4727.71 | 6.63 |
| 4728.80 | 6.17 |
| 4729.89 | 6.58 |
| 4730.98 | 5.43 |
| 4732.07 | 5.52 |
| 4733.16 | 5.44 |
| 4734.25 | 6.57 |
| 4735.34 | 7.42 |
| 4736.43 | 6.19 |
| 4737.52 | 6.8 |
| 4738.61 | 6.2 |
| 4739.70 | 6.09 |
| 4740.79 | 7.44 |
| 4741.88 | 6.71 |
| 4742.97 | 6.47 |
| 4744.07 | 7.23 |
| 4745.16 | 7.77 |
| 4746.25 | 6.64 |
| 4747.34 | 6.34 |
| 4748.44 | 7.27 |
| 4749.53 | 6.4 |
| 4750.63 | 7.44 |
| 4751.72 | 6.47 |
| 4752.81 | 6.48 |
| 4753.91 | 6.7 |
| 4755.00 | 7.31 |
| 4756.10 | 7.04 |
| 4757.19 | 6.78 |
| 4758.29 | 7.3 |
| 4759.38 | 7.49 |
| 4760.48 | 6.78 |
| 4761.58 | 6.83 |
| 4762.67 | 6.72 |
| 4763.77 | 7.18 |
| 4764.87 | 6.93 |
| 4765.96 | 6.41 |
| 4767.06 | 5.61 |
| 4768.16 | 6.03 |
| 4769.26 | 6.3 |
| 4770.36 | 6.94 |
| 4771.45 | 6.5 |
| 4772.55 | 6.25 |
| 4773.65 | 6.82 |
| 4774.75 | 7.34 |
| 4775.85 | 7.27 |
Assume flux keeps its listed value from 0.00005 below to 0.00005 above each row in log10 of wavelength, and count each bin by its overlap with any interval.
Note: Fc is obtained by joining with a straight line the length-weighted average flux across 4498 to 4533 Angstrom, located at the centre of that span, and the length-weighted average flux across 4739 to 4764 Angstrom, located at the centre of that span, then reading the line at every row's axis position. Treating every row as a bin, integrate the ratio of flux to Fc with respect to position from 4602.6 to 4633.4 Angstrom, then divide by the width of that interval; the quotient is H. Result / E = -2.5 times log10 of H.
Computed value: -0.036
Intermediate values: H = 1.03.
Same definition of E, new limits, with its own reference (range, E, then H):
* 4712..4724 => 0.005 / 1.00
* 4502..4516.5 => -0.091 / 1.09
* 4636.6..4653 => 0.044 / 0.96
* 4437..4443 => 0.037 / 0.97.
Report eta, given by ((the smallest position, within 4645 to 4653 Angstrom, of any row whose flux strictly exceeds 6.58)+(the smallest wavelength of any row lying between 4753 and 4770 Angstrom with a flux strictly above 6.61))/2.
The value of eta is 4702.5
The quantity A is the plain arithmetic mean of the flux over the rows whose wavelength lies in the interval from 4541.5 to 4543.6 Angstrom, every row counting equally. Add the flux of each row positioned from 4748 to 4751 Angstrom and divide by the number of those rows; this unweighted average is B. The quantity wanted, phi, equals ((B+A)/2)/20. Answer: 0.35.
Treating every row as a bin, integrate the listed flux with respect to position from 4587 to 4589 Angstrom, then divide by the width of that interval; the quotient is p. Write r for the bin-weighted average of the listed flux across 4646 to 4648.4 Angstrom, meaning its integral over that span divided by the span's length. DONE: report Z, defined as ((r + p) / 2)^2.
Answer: 34.8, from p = 5.9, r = 5.85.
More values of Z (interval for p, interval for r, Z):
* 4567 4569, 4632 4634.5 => 43.2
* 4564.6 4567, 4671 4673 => 39.5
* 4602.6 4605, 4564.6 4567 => 40.1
